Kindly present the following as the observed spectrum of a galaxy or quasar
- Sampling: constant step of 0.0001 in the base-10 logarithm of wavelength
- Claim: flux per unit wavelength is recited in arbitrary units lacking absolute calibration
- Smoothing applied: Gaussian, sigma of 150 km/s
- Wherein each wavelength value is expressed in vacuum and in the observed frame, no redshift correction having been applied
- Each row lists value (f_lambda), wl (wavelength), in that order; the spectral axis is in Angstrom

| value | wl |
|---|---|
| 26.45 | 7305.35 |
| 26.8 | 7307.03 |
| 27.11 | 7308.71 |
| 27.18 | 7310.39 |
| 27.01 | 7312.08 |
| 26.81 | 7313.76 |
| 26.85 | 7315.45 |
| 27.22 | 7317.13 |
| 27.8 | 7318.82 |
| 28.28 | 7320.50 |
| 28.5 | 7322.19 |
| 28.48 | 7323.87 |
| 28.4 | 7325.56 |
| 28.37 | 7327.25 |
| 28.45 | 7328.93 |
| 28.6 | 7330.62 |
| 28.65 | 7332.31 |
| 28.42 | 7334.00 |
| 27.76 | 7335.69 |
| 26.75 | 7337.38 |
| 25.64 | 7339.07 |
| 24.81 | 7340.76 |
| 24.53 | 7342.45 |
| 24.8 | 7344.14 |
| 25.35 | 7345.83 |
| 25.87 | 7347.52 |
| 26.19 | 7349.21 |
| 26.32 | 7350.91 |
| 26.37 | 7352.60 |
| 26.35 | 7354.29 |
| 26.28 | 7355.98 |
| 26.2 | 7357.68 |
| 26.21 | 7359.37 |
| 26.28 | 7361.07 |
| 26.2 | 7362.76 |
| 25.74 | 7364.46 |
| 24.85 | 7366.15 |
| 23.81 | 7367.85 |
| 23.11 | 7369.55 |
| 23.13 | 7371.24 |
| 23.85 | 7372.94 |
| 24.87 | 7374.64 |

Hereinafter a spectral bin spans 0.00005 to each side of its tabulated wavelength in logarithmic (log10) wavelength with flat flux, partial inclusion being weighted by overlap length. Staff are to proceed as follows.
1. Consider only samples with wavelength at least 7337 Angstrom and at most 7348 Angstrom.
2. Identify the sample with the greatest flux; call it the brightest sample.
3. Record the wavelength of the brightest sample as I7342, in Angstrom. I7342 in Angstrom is 7337.38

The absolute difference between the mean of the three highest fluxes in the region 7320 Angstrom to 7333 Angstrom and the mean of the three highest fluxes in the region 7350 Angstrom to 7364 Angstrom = 2.237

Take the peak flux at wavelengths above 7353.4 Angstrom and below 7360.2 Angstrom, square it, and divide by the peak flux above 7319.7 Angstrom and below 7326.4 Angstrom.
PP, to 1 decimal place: 24.4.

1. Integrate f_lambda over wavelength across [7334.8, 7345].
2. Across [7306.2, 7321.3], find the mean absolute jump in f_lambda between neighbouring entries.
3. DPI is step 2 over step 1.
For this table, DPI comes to 0.0011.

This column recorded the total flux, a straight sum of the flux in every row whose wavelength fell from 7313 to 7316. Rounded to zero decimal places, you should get 54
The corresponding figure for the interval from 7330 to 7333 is 57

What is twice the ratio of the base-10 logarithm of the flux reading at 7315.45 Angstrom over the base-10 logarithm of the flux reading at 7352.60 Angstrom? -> 2.01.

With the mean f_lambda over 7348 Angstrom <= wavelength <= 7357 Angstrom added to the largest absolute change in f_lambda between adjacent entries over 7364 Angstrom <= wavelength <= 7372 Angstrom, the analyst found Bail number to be 27.3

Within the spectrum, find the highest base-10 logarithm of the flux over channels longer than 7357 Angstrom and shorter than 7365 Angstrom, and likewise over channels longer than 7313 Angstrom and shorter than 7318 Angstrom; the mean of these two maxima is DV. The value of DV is 1.427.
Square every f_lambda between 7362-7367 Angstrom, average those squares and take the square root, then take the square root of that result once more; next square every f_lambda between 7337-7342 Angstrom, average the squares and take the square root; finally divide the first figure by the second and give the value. 0.197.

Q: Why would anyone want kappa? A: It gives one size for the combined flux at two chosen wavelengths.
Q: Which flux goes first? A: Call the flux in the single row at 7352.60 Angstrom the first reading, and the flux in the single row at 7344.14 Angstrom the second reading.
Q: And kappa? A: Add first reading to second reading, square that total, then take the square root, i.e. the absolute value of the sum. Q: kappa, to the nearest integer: 51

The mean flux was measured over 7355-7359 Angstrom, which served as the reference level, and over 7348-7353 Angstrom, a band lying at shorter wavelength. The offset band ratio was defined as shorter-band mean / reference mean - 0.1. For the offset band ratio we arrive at 0.90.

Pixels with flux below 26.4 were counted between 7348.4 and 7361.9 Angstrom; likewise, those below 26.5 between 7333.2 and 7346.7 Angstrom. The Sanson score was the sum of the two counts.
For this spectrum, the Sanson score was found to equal 13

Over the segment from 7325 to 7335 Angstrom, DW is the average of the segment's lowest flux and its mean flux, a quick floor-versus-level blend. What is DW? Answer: 28.4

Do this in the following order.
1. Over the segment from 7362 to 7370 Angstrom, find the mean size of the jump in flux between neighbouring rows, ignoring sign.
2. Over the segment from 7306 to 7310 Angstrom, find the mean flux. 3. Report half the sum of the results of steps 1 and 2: 13.9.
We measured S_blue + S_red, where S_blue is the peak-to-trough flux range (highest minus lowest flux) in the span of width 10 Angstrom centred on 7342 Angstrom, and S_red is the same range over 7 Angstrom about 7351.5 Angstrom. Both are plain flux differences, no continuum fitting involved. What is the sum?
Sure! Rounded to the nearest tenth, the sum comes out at 2.4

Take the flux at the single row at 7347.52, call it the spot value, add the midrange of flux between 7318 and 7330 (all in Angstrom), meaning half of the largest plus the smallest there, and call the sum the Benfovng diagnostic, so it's 54.0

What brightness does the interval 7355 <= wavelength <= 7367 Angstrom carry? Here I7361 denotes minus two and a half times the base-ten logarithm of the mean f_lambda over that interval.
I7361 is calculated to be -3.54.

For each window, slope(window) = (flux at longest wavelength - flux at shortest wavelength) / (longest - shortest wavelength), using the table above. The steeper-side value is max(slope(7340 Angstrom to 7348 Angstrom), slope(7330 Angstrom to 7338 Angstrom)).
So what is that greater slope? 0.16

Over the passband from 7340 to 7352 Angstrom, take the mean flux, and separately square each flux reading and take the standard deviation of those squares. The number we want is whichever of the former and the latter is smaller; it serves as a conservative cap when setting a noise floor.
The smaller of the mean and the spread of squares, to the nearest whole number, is 25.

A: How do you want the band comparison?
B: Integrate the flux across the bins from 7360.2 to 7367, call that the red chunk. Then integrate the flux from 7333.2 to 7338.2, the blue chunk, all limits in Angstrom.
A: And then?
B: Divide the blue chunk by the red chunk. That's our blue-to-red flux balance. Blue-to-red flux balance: 0.8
